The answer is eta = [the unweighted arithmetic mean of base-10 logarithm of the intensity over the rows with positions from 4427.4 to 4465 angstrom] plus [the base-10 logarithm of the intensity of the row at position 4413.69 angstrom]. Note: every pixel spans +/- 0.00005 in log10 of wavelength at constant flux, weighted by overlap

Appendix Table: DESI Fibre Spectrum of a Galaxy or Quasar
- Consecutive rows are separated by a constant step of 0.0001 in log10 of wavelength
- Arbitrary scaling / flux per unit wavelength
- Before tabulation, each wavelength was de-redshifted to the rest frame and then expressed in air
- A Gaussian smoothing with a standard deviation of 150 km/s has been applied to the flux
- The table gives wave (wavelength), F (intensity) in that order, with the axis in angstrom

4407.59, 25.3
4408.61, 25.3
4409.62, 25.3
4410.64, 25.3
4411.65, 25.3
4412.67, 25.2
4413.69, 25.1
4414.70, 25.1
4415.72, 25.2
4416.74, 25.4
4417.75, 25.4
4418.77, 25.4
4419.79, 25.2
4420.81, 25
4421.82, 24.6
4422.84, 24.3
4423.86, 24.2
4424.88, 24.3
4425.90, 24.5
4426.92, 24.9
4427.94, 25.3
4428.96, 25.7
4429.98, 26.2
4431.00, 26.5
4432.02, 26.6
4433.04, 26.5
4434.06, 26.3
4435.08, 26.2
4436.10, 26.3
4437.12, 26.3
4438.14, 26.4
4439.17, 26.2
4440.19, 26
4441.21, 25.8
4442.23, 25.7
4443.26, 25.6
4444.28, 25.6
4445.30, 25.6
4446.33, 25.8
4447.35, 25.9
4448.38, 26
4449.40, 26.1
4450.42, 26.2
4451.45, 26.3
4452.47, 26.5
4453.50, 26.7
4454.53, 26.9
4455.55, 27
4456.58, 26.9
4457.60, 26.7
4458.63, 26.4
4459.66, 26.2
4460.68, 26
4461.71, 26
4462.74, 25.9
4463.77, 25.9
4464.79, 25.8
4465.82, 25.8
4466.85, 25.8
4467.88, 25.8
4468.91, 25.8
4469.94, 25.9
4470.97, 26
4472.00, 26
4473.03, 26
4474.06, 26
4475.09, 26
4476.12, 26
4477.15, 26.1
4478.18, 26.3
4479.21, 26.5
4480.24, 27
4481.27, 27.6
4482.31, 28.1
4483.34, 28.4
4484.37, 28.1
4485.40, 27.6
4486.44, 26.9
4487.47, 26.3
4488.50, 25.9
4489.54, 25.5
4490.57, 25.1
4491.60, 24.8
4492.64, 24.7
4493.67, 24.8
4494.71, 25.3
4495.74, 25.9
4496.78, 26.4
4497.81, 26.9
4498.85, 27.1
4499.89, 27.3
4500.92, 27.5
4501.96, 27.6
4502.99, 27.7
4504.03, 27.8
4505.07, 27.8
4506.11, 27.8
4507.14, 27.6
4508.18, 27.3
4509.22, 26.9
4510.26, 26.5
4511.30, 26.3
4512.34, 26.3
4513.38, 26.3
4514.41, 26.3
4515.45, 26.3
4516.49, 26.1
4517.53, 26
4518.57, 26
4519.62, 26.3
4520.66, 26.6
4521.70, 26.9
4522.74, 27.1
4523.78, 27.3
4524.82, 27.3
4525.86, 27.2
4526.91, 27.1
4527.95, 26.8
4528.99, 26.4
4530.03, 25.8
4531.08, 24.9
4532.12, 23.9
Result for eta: 2.82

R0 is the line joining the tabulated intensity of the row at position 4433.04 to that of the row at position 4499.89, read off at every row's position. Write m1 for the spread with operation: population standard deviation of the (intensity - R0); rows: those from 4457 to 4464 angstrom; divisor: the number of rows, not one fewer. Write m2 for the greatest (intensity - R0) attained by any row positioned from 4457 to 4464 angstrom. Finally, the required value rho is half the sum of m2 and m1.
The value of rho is 0.10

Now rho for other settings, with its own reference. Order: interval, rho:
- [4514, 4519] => -0.51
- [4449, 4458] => 0.26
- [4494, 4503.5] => 0.56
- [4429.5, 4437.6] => 0.13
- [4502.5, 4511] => 0.47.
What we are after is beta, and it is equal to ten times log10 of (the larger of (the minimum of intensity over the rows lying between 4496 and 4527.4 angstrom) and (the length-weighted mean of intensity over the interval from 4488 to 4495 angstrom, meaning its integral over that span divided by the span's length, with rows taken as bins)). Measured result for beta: 14.1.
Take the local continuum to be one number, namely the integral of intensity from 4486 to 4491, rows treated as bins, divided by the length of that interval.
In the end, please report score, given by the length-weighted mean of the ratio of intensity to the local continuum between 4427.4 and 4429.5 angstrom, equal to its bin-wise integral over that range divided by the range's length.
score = 0.98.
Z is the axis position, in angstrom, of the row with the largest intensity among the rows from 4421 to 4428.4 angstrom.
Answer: 4427.94 angstrom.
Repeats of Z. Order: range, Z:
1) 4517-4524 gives 4523.78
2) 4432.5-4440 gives 4433.04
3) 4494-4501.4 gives 4500.92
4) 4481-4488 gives 4483.34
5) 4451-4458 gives 4455.55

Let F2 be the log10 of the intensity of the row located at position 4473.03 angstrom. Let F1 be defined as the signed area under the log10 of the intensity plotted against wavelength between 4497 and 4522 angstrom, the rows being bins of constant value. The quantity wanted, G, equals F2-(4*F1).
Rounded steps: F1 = 35.7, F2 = 1.41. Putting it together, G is -142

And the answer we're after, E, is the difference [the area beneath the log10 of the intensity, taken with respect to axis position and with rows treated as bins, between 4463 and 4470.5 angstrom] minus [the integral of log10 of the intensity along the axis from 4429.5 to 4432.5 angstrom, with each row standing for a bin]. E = 6.3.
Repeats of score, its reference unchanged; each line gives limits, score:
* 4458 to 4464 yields 1.00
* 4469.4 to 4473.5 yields 1.00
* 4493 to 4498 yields 0.99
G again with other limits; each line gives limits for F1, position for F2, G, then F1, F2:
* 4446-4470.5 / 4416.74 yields -138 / 34.7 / 1.40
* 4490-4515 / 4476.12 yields -141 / 35.6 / 1.41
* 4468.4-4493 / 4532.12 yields -138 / 35.0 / 1.38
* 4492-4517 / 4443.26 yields -141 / 35.6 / 1.41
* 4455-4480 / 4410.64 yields -140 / 35.4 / 1.40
